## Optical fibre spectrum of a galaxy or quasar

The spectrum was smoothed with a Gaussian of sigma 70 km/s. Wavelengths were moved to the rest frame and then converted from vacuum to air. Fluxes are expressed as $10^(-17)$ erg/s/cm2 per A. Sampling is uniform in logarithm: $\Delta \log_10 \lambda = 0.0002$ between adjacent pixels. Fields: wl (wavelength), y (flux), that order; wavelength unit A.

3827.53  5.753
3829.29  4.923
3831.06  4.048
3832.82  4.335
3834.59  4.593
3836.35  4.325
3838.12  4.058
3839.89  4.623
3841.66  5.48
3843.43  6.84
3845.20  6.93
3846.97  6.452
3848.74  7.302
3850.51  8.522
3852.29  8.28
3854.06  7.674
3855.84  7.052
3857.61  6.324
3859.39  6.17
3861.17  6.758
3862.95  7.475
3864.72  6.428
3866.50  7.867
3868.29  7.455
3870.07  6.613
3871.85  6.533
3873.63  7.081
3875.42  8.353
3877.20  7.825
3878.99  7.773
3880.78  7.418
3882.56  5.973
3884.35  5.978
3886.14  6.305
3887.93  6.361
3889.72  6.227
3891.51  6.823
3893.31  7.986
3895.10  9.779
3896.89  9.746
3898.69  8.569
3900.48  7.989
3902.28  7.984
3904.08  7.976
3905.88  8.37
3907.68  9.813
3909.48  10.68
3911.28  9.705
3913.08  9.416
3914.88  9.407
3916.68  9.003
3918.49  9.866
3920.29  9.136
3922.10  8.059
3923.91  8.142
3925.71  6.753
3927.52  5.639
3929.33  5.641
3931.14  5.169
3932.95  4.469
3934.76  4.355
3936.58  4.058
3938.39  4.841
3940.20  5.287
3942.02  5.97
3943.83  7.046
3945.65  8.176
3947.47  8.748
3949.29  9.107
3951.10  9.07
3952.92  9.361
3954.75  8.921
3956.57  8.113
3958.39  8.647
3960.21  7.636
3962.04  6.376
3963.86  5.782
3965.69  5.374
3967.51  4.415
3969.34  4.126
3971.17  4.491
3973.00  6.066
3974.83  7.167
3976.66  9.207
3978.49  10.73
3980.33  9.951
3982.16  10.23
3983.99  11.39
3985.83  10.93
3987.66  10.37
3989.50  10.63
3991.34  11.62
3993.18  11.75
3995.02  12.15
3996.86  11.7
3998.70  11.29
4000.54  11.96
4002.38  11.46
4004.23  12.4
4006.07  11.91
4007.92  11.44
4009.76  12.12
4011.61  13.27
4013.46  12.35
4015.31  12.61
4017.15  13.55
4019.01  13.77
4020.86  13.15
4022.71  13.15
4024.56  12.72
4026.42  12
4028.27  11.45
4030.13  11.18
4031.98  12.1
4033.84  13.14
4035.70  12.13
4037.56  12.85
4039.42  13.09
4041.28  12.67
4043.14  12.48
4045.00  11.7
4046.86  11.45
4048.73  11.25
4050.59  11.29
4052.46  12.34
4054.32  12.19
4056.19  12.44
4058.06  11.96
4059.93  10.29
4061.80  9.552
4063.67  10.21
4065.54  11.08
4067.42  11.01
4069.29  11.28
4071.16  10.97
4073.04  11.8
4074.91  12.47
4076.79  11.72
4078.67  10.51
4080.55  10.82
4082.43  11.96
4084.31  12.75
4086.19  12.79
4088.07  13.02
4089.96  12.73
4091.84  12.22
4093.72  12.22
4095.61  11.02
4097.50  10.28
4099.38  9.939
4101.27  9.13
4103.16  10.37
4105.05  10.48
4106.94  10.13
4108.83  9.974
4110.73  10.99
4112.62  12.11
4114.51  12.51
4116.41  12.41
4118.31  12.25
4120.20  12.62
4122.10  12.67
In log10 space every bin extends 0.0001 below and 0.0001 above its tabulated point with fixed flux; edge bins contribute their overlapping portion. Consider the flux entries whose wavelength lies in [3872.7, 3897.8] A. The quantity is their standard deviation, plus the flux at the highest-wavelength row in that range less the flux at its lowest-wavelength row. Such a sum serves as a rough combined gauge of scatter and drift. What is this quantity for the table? 3.9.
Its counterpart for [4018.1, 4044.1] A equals -0.6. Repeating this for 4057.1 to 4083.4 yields 0.8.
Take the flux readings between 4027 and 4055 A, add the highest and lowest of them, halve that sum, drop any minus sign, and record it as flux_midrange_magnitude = 12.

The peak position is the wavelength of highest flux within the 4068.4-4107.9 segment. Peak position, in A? 4088.07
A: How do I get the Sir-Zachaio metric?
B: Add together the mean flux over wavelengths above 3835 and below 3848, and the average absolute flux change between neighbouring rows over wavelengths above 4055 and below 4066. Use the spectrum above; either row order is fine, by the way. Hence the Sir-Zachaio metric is 6.4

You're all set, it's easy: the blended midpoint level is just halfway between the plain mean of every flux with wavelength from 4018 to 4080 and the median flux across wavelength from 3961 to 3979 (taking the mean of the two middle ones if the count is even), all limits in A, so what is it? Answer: 8.9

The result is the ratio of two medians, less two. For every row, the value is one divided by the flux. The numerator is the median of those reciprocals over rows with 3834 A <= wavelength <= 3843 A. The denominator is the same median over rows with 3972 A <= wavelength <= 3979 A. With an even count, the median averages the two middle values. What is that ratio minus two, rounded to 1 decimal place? -0.2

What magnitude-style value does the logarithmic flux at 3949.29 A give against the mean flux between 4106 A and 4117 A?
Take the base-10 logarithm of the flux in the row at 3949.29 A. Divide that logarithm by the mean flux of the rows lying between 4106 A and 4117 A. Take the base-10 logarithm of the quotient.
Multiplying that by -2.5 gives 2.68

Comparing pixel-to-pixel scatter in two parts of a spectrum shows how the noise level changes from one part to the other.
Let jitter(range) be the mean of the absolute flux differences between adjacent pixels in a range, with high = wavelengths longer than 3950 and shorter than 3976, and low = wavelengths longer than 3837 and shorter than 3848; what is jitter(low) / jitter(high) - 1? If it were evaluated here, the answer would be -0.10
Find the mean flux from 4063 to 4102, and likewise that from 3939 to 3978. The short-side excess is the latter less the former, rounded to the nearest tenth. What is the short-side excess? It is -4.3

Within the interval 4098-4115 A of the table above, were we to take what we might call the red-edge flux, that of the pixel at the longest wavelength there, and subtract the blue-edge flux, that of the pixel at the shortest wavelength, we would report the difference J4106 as 3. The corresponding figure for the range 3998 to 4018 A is 2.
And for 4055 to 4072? -1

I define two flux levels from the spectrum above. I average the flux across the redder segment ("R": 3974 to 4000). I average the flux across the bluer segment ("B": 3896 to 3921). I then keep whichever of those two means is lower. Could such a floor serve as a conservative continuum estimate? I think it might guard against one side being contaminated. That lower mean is 9.1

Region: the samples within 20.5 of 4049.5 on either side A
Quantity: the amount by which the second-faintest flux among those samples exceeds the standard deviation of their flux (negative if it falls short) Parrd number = 9.3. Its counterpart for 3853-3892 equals 5.3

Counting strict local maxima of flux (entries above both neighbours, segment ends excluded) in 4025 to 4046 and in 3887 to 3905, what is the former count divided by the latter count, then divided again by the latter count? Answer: 2.0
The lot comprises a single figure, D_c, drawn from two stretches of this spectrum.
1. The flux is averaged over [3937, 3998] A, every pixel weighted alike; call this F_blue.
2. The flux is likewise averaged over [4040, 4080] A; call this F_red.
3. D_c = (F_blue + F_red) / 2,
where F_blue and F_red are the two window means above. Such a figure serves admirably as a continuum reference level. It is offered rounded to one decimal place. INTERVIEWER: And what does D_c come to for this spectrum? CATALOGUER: 9.9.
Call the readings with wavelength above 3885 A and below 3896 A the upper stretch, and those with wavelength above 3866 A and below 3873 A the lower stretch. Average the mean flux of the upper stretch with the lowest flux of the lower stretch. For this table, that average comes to 6.9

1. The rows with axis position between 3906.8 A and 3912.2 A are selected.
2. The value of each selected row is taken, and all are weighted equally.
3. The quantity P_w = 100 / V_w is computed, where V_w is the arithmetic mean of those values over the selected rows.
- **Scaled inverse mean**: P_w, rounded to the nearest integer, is 10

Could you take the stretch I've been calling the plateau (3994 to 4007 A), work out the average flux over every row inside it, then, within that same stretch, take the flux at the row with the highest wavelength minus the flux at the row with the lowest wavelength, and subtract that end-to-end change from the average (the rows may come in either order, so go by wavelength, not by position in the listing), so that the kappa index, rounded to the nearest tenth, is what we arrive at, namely 12.1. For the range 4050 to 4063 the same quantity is 13.2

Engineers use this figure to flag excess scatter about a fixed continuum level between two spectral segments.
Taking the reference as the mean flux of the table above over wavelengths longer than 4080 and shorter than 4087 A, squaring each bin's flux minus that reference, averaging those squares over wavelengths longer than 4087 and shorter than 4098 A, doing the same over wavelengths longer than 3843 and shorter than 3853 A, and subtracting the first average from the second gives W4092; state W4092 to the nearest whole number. 22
